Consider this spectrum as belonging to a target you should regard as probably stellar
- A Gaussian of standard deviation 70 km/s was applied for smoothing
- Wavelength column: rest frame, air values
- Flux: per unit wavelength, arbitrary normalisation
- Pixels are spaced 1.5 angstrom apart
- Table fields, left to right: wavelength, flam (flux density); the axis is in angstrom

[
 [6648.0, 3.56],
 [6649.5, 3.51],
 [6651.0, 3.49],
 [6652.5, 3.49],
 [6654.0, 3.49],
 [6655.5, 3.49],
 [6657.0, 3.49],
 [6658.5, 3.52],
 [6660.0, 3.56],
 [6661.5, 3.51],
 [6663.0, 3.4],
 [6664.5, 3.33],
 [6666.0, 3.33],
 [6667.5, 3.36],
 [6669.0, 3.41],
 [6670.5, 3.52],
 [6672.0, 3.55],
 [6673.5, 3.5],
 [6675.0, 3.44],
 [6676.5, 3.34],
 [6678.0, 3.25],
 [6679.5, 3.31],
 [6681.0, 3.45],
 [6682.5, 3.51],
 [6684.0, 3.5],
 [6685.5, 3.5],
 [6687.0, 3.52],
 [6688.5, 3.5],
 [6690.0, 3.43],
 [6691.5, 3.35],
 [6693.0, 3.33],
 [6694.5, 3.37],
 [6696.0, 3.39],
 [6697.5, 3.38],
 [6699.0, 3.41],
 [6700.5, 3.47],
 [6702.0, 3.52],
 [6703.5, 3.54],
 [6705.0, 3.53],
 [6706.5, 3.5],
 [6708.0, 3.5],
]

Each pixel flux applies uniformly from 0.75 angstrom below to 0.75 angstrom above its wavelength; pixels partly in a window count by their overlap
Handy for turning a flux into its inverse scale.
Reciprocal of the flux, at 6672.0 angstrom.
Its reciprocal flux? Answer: 0.282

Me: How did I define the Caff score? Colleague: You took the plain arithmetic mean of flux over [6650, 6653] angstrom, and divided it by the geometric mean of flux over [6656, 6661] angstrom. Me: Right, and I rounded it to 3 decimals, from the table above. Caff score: 0.991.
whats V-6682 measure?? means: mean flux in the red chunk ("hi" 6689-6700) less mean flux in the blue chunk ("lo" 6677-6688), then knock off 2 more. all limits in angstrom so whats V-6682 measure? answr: -2.05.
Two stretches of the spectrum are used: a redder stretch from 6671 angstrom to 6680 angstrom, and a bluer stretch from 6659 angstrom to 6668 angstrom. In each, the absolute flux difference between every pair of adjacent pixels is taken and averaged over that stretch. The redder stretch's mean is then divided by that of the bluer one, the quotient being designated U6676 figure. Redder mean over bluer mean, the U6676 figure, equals 1.4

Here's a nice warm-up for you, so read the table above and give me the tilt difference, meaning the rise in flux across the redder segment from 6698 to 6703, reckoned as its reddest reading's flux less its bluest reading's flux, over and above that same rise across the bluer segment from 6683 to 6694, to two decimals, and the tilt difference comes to 0.28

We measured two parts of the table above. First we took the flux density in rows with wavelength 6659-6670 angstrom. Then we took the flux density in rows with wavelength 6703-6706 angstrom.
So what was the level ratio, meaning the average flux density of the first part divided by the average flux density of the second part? 0.97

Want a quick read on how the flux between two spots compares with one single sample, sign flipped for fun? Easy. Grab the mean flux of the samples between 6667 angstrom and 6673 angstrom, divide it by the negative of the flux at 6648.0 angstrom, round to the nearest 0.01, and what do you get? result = -0.97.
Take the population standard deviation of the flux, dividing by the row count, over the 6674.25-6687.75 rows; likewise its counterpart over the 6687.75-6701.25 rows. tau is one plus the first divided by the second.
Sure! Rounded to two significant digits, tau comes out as 2.8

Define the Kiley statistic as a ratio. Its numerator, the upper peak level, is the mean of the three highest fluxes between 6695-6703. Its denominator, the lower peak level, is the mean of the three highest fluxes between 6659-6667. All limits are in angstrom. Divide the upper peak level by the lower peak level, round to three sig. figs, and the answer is 0.993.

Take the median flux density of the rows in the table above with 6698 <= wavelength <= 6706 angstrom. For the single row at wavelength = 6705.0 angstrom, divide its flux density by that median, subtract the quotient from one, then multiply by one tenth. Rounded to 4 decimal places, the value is -0.0003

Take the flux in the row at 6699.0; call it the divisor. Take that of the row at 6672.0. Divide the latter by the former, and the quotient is 1.04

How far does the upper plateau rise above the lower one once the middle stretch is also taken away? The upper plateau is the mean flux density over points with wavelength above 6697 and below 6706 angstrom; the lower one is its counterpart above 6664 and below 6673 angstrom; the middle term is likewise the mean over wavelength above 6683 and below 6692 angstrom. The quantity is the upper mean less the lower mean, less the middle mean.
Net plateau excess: -3.41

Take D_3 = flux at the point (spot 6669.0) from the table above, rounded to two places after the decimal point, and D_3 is 3.41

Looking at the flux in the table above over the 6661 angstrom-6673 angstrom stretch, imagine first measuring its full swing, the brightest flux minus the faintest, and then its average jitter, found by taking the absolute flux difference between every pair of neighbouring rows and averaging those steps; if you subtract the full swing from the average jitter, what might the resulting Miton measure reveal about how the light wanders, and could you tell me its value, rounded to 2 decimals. -0.16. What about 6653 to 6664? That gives -0.12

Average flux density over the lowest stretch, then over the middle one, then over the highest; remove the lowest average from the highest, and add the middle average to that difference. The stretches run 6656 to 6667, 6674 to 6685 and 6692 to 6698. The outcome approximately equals 3.32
